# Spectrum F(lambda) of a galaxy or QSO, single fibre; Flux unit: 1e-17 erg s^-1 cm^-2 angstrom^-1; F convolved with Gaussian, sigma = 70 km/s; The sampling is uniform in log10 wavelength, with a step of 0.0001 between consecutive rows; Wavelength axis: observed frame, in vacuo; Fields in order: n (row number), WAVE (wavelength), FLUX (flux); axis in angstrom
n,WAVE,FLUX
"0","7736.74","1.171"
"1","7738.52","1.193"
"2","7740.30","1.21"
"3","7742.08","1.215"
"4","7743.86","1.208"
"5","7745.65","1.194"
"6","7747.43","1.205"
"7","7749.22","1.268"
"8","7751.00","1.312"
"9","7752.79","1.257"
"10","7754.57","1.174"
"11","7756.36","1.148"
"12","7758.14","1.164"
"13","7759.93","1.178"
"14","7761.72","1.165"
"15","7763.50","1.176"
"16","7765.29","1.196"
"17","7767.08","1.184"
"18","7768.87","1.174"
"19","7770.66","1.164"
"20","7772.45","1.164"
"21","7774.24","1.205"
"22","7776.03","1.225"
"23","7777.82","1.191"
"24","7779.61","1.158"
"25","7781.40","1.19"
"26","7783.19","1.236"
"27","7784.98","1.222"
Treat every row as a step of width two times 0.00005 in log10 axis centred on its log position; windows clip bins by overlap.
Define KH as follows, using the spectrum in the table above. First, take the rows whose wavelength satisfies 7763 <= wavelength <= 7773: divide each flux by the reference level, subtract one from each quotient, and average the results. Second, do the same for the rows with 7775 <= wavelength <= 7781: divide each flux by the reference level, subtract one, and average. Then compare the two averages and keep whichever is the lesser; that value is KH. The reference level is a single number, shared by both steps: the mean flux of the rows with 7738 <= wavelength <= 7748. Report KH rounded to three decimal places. -0.023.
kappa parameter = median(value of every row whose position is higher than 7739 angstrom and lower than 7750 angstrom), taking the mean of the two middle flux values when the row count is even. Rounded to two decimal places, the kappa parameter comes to 1.21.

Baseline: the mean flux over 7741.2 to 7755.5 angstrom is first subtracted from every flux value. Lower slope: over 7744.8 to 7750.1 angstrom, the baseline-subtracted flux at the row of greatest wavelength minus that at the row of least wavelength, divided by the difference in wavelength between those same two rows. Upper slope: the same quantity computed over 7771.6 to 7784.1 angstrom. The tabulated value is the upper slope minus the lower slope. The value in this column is -0.014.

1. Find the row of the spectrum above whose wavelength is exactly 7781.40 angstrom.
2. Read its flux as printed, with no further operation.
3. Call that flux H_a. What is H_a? 1.19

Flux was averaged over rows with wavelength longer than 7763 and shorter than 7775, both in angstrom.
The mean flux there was 1.18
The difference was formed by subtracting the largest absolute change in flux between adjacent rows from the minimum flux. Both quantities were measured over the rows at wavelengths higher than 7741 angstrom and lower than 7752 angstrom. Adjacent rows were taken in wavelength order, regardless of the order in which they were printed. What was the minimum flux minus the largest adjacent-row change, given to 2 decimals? 1.13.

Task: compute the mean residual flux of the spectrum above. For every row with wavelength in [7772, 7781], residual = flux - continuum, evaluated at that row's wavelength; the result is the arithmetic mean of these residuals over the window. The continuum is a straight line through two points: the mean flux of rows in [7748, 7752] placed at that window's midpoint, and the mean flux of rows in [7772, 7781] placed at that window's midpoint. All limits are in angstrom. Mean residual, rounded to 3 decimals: 0.000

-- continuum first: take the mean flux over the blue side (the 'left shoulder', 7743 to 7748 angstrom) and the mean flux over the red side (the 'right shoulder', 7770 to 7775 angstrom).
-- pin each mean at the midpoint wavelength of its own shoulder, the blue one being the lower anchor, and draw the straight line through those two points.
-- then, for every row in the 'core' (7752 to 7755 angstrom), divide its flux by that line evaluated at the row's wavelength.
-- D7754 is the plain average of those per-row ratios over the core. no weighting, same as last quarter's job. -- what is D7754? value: 1.02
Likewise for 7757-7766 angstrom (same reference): 0.99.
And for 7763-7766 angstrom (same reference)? 1.00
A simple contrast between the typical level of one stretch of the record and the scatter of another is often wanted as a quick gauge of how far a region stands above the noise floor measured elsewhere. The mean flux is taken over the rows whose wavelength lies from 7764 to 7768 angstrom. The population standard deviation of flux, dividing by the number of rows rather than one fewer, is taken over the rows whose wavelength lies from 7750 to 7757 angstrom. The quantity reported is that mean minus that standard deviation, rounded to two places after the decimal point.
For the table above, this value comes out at 1.12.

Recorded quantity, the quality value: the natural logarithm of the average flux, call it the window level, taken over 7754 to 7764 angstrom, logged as 0.155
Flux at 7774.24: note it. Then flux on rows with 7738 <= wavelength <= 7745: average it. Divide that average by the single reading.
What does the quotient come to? 1.00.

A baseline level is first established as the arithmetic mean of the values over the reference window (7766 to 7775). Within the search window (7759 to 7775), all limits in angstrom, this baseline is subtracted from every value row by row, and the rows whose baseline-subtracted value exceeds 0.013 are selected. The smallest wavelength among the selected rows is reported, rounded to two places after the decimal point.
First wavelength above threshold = 7765.29 angstrom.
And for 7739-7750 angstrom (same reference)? 7740.30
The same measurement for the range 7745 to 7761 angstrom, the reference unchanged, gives 7745.65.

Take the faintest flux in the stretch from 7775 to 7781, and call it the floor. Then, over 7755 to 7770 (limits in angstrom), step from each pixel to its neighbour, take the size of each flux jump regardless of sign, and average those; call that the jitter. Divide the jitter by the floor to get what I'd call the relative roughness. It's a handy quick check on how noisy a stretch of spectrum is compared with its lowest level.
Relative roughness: 0.012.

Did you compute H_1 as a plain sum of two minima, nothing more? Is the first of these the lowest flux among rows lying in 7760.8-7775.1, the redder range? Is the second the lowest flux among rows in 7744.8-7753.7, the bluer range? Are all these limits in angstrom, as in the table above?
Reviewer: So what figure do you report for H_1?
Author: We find 2.36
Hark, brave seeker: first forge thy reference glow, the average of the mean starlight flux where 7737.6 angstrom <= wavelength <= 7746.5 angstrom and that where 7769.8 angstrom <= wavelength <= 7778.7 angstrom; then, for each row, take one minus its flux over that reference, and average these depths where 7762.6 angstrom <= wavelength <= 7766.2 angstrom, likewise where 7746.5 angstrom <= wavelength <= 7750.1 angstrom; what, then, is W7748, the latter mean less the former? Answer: -0.04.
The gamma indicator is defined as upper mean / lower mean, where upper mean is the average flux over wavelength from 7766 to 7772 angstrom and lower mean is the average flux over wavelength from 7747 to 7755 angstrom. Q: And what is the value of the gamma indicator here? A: 0.94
